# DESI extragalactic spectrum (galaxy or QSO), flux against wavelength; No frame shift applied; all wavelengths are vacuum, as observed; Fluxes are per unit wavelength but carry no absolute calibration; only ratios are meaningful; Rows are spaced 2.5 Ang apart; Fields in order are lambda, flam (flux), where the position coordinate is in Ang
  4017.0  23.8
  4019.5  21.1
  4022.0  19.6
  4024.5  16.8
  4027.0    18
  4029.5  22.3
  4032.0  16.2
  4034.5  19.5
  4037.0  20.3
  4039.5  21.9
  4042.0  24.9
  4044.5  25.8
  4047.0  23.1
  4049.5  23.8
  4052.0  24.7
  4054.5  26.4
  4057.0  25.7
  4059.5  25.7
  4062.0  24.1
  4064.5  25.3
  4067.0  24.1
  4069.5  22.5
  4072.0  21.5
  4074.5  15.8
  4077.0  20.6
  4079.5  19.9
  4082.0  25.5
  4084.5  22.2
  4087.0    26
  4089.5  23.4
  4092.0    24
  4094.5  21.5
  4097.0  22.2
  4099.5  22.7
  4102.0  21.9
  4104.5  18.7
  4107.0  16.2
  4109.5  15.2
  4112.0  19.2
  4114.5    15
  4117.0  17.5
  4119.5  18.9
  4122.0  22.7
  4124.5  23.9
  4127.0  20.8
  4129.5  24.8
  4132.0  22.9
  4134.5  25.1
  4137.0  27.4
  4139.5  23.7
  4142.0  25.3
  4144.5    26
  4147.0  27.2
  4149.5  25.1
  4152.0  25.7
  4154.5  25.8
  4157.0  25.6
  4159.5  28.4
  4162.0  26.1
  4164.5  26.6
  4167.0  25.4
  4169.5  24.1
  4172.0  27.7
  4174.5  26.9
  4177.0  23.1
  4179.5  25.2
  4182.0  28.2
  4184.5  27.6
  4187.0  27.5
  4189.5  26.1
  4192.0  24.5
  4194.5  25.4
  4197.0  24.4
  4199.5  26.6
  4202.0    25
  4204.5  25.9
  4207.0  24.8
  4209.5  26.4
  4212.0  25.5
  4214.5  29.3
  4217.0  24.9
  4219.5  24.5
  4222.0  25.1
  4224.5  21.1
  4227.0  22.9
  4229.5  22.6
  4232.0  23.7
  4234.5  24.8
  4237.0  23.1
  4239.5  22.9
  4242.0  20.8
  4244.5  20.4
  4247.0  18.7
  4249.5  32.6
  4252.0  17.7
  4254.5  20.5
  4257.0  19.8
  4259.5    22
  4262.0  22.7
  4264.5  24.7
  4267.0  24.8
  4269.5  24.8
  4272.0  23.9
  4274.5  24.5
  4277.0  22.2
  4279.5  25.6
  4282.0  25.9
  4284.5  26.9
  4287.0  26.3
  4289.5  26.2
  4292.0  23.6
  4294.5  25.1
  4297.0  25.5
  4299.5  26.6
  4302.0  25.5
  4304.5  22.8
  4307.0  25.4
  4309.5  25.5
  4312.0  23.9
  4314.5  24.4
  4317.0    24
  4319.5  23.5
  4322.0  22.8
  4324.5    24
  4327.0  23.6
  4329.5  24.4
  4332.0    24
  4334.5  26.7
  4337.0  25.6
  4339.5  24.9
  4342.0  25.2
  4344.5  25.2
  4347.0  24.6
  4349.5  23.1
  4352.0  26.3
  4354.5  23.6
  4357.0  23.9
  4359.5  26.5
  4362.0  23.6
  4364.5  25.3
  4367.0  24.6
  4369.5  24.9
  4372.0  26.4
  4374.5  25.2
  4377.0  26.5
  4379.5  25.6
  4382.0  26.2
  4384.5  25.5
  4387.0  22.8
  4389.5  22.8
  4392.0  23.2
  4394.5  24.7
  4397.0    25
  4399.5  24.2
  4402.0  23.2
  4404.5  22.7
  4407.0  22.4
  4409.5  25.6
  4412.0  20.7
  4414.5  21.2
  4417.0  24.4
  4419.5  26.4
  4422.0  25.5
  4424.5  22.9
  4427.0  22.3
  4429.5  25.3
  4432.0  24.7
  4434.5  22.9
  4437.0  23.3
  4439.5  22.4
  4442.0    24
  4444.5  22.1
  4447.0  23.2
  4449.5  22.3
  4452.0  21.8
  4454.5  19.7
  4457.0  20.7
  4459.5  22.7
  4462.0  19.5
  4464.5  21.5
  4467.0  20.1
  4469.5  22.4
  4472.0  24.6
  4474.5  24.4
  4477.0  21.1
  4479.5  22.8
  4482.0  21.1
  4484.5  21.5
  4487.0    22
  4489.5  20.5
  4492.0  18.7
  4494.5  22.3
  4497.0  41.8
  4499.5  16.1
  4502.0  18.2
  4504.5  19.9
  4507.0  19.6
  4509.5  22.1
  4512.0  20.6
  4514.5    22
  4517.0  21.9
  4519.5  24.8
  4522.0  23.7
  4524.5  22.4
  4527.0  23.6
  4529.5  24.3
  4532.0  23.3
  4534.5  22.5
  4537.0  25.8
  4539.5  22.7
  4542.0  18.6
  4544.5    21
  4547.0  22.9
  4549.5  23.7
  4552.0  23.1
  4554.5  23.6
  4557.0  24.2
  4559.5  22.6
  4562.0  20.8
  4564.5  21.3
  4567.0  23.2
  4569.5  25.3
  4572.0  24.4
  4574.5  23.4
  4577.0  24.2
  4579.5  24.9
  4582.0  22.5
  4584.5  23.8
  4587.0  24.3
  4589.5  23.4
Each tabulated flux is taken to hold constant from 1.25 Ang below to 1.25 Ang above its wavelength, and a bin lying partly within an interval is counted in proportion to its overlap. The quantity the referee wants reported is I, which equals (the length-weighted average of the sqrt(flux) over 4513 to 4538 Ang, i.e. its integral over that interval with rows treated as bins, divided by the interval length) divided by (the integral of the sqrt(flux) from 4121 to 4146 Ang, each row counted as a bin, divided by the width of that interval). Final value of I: 0.98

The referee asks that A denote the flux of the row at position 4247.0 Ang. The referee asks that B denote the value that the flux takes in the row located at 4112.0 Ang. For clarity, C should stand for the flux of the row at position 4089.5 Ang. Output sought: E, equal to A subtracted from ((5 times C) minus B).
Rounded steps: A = 18.7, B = 19.2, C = 23.4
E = 79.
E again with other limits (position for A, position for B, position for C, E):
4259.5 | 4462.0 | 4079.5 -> 58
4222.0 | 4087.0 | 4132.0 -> 63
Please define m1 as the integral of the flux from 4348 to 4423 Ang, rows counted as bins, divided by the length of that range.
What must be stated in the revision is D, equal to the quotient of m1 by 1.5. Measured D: 16.3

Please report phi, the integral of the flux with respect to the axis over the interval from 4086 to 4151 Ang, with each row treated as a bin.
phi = 1443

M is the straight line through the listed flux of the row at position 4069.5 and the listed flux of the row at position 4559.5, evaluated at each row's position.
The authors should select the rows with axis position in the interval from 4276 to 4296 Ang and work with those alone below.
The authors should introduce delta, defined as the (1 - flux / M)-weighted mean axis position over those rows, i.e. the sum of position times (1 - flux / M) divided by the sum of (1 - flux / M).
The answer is 4286.4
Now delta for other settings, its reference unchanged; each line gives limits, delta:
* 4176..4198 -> 4186.7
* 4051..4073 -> 4058.0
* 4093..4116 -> 4109.1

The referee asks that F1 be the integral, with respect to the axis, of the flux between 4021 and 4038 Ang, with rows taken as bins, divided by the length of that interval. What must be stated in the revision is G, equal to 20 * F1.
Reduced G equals 379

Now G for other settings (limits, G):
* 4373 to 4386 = 515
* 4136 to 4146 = 512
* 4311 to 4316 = 483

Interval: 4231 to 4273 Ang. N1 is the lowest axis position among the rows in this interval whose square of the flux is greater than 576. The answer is 4234.5 Ang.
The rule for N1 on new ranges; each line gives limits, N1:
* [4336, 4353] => 4337.0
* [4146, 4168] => 4147.0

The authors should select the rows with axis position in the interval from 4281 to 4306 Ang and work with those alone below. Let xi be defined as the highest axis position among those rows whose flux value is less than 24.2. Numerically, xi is 4304.5 Ang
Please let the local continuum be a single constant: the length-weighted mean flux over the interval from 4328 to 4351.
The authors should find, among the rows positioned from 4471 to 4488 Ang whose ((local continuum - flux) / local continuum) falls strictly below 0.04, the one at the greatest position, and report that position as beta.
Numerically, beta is 4474.5 Ang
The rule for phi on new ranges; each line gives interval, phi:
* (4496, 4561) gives 1482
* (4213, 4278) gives 1513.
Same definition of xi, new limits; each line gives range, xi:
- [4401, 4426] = 4424.5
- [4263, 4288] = 4277.0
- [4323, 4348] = 4332.0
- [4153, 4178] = 4177.0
